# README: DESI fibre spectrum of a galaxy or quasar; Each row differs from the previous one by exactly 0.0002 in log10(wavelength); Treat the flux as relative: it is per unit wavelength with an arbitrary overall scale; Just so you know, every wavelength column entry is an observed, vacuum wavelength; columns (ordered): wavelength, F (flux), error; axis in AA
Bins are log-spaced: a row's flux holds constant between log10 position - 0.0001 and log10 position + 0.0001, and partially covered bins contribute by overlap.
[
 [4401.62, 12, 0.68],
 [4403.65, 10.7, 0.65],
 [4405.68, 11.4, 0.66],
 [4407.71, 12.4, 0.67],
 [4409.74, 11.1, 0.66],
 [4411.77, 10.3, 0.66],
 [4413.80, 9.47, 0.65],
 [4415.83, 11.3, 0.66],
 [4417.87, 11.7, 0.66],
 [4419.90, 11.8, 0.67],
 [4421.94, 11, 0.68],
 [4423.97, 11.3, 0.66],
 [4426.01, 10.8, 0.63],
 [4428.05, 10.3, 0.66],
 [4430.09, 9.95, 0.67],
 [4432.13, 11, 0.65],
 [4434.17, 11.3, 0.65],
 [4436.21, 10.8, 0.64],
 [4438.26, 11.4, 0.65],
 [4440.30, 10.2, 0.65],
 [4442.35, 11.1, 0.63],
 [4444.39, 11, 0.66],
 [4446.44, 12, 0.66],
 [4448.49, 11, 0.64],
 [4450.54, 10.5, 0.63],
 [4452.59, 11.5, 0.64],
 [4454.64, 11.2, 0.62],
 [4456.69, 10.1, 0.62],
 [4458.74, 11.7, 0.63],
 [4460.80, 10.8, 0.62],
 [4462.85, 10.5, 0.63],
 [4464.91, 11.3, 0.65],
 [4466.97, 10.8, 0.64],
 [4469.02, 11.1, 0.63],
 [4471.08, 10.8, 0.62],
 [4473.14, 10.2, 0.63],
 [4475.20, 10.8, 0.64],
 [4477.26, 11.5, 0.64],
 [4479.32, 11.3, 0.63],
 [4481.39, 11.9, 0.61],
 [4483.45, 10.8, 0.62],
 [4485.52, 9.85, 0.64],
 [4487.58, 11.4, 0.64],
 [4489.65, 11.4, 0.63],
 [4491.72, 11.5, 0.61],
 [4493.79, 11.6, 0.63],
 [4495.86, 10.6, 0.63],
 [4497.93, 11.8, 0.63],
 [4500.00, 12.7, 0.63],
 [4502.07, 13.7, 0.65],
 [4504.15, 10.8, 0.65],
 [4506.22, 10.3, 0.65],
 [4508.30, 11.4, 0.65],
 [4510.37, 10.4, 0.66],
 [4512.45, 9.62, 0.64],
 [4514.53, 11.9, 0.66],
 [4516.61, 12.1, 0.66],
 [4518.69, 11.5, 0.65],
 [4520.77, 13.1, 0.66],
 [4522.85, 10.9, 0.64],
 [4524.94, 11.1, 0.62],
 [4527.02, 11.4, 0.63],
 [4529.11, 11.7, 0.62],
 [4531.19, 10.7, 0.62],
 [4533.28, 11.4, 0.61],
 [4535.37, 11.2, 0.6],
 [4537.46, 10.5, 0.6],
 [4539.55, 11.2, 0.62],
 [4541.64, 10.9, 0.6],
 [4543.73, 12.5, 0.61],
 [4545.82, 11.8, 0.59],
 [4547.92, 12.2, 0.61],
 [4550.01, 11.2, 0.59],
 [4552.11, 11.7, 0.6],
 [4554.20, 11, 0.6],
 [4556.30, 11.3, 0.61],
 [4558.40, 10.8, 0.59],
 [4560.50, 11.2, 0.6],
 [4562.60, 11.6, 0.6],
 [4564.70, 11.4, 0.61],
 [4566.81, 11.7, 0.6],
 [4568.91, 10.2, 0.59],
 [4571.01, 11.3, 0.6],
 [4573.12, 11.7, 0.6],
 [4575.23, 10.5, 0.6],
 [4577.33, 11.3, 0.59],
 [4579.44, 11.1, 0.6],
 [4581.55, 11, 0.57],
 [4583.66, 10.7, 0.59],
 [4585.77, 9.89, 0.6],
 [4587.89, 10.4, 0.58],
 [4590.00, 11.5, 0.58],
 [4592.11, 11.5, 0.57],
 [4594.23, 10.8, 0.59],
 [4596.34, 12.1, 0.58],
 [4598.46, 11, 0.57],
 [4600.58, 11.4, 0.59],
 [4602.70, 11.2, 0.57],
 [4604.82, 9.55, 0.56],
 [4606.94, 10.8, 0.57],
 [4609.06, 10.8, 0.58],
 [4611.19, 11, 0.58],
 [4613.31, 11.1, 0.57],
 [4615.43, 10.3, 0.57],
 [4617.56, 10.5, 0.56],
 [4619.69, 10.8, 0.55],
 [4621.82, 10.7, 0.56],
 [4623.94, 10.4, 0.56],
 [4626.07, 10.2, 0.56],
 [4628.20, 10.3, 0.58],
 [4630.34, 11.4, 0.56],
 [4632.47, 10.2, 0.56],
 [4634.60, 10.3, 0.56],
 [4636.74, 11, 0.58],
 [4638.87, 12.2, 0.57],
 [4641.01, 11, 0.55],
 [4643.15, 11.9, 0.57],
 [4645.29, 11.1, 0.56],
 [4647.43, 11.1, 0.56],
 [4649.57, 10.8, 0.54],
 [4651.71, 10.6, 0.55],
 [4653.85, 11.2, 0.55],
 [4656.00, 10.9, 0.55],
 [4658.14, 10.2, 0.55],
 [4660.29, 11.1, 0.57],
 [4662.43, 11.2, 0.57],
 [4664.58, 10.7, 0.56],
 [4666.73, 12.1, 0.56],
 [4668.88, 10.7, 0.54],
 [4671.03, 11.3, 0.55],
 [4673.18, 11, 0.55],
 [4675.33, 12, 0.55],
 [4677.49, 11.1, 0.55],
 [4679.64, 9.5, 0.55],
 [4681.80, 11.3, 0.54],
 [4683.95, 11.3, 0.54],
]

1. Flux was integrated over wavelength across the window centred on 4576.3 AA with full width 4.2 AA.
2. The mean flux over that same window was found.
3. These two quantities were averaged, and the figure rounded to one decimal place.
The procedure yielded 28.4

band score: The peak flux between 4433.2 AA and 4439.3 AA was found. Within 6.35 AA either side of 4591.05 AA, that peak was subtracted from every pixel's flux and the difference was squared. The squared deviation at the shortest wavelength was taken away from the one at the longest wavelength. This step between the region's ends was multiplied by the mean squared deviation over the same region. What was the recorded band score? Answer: -1.24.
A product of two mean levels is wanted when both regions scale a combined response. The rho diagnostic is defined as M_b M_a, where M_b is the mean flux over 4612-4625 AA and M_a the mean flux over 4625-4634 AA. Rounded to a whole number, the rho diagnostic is 112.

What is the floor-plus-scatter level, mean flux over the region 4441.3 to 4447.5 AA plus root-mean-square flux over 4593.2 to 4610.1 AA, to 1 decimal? 22.3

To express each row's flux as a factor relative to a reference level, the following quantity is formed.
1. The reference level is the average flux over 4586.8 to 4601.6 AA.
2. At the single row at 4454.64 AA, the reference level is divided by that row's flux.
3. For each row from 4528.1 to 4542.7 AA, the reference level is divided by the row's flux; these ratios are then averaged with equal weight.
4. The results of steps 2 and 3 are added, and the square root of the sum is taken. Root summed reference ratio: 1.42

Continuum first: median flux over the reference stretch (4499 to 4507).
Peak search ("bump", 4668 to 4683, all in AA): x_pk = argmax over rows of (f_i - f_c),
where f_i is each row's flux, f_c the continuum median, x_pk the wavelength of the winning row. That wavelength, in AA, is 4675.33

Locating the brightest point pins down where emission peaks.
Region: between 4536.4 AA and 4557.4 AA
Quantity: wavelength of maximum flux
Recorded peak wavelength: 4543.73 AA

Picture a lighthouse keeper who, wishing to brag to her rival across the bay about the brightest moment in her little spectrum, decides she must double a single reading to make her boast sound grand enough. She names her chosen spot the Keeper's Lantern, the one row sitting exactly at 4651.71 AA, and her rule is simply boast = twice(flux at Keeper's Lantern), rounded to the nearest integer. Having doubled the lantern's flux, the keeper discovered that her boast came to 21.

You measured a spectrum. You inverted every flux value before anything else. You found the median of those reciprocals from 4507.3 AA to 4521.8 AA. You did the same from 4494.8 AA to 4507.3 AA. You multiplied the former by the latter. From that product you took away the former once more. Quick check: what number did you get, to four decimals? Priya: -0.0792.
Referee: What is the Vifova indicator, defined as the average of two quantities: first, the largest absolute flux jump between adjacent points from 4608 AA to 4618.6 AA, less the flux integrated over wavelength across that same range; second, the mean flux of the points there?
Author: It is -51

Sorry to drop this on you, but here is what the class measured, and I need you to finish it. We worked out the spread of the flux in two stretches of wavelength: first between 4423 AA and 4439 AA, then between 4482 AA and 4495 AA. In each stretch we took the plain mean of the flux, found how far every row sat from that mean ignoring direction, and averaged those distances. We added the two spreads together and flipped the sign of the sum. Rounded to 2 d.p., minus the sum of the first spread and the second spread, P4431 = -0.90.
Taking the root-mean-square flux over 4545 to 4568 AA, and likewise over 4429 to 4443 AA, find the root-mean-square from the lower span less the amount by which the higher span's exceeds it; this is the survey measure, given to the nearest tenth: 10.2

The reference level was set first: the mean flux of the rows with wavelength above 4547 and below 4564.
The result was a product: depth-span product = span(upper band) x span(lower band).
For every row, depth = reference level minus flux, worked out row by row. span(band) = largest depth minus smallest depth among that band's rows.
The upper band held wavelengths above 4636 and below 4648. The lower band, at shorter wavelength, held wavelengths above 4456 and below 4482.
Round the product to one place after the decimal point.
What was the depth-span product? 2.2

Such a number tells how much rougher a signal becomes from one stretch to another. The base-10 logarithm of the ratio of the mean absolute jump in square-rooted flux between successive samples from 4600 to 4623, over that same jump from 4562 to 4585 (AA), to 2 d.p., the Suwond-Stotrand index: -0.09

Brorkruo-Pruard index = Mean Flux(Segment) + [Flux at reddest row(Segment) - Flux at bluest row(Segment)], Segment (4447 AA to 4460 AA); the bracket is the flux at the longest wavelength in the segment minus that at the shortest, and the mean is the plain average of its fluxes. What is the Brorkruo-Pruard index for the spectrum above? 11.7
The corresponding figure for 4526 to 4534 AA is 11.3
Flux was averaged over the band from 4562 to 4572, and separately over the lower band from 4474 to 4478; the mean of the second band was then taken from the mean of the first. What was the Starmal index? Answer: 0.1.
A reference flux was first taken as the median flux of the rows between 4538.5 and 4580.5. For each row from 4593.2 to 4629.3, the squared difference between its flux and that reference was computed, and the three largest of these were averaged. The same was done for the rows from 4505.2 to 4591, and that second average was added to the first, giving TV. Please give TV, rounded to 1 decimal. 4.4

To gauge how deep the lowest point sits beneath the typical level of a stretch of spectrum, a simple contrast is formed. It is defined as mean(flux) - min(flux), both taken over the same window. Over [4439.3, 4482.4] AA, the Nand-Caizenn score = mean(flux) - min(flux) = 0.91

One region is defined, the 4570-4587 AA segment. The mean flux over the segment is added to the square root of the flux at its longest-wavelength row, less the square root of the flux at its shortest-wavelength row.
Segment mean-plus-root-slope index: 10.7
